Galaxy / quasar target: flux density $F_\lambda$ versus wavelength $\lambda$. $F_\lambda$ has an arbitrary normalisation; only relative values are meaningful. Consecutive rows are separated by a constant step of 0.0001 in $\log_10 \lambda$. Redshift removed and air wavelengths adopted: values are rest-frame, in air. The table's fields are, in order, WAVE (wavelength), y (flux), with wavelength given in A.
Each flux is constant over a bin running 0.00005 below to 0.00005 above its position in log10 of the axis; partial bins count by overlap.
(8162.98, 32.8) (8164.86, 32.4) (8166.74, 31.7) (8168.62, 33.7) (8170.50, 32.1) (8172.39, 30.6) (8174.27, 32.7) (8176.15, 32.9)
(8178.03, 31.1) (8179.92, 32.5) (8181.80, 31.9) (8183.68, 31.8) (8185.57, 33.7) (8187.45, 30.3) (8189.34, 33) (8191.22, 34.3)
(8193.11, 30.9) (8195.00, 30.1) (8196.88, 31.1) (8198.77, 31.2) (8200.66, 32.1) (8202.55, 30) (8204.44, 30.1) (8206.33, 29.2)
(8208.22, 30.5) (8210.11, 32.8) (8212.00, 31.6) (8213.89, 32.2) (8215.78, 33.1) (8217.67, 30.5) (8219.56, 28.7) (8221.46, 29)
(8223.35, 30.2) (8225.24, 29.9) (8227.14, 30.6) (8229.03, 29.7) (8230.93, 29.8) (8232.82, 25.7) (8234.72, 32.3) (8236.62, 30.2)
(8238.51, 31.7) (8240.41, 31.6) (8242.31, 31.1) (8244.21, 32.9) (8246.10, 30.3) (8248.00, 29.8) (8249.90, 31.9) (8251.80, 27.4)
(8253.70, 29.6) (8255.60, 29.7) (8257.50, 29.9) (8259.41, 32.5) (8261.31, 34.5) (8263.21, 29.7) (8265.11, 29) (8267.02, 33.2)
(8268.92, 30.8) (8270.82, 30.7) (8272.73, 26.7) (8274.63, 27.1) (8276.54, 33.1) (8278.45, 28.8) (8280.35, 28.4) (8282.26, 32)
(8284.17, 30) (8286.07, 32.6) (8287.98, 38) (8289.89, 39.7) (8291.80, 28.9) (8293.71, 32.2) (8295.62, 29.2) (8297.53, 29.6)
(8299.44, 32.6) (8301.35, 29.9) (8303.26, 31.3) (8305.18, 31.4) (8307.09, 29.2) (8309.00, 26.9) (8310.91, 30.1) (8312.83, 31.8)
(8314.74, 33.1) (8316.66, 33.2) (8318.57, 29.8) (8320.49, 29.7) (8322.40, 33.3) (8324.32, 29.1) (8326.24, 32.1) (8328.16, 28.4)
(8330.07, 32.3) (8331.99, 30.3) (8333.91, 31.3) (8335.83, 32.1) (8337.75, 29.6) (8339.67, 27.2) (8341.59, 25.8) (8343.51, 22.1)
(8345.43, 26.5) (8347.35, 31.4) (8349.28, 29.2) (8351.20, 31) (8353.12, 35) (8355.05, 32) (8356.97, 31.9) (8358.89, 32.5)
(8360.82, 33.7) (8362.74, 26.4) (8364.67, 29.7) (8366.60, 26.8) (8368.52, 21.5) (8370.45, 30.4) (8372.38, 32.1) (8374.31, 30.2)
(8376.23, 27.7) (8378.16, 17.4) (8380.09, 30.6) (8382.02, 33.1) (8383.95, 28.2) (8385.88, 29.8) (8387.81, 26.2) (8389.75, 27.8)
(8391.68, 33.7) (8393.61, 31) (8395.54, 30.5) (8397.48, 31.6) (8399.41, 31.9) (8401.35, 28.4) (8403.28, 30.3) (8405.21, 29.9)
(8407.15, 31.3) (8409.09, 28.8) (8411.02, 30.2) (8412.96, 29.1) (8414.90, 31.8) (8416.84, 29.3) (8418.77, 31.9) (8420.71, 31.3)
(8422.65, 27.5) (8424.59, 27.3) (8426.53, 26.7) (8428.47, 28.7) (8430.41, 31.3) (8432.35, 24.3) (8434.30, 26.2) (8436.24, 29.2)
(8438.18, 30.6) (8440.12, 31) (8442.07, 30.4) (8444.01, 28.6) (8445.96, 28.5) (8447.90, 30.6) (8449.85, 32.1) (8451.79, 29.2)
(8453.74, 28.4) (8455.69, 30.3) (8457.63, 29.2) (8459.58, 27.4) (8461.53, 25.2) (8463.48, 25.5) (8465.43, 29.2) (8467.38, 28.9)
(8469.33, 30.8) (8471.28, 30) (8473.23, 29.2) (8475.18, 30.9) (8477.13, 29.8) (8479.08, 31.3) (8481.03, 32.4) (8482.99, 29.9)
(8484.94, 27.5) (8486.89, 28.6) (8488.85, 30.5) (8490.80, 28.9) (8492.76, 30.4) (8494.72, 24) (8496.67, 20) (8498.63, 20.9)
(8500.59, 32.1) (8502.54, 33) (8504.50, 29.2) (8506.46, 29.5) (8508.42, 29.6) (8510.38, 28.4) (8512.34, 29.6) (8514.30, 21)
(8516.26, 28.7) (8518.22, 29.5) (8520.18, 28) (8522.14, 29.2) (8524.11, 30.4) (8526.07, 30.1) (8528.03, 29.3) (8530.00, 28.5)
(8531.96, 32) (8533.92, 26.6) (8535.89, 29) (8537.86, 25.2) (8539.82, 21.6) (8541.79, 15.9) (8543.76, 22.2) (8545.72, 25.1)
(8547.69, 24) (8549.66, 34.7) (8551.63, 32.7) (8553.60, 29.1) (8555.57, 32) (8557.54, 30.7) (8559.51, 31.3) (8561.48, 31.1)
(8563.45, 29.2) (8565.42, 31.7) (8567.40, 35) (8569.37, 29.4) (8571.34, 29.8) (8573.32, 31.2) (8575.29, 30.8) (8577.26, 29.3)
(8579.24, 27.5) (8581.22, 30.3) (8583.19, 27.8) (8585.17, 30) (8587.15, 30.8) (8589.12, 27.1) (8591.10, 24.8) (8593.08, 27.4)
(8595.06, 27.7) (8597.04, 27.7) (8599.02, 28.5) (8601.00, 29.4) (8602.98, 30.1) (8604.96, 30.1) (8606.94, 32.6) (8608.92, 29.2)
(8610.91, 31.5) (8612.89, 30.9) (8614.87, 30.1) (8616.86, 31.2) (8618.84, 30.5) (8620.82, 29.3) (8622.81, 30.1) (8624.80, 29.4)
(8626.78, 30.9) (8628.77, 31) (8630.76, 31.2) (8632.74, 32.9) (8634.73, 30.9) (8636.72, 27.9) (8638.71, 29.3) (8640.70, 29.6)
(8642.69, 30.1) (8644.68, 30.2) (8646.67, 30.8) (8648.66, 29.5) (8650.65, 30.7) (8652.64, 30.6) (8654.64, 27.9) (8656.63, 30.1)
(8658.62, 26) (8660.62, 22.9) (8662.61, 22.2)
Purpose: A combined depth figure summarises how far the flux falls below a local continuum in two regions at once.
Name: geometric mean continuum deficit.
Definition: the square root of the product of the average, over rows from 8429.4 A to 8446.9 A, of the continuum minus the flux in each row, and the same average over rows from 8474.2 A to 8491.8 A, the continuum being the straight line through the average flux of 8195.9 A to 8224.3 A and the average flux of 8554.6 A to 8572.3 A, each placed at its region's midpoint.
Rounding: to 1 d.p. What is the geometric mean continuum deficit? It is 1.5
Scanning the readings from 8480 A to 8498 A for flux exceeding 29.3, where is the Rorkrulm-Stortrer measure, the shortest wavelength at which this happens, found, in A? 8481.03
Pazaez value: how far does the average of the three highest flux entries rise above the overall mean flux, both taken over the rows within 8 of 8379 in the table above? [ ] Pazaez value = 3.3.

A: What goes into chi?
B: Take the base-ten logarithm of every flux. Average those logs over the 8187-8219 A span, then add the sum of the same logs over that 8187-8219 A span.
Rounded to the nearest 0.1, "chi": 26.9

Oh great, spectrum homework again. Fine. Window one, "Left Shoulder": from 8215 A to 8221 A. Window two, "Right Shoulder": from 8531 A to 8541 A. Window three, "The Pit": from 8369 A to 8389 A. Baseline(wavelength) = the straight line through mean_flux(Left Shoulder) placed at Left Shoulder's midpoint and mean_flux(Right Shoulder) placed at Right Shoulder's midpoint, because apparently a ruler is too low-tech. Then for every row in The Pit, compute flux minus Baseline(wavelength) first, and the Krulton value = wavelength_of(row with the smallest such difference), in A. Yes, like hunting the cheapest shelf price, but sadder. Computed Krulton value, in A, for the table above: 8378.16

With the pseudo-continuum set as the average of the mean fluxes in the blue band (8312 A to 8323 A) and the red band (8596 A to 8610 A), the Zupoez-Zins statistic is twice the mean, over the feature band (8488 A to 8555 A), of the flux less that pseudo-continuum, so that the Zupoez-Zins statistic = -6.2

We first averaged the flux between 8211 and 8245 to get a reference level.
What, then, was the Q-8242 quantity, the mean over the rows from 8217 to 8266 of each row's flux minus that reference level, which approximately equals -0.3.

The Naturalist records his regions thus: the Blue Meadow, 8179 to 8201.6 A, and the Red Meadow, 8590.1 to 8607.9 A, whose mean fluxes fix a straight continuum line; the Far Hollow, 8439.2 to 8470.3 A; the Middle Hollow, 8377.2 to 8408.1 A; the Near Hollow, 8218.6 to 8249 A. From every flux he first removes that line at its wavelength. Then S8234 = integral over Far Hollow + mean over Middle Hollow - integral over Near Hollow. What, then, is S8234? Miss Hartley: 17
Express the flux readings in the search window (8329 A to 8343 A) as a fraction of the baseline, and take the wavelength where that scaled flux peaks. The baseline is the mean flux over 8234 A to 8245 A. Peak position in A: 8330.07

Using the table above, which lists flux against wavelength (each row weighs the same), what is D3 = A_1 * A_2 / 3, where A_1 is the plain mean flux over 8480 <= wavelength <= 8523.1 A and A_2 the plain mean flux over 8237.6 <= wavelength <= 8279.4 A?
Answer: 287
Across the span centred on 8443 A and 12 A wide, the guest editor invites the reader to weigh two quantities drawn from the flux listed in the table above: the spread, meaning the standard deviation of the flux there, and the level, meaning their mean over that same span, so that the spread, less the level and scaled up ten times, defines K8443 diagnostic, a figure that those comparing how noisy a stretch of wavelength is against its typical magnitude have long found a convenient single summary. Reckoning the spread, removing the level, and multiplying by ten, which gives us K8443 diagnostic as -289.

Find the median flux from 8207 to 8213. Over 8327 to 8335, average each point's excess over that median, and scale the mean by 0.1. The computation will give -0.10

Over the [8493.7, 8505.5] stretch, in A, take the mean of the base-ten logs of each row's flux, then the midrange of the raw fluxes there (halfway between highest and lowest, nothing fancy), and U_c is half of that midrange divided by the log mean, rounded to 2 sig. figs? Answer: 9.4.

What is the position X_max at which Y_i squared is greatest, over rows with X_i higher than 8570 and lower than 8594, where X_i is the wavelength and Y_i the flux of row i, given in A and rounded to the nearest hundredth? 8573.32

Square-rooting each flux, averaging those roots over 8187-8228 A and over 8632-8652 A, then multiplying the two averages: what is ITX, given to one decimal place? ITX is 30.6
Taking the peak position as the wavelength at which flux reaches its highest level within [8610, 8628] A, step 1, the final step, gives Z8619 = 8610.91 A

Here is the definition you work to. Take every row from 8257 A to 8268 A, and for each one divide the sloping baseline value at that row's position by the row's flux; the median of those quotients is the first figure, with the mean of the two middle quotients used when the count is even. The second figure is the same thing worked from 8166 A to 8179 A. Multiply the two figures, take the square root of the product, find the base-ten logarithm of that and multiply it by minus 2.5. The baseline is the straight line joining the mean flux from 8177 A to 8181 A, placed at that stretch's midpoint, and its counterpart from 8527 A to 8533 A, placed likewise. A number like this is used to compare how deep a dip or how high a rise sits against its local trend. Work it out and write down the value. 0.00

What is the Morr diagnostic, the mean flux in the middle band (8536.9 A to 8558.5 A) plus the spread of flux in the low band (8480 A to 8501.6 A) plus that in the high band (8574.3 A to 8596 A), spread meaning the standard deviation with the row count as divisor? 32.5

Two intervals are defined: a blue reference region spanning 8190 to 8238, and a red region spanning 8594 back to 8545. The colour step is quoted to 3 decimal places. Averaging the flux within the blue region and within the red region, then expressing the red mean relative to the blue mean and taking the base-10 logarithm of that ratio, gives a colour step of -0.013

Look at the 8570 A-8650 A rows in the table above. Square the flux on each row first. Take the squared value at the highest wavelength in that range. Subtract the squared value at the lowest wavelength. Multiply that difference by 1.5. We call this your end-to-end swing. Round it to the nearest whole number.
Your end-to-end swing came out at -27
